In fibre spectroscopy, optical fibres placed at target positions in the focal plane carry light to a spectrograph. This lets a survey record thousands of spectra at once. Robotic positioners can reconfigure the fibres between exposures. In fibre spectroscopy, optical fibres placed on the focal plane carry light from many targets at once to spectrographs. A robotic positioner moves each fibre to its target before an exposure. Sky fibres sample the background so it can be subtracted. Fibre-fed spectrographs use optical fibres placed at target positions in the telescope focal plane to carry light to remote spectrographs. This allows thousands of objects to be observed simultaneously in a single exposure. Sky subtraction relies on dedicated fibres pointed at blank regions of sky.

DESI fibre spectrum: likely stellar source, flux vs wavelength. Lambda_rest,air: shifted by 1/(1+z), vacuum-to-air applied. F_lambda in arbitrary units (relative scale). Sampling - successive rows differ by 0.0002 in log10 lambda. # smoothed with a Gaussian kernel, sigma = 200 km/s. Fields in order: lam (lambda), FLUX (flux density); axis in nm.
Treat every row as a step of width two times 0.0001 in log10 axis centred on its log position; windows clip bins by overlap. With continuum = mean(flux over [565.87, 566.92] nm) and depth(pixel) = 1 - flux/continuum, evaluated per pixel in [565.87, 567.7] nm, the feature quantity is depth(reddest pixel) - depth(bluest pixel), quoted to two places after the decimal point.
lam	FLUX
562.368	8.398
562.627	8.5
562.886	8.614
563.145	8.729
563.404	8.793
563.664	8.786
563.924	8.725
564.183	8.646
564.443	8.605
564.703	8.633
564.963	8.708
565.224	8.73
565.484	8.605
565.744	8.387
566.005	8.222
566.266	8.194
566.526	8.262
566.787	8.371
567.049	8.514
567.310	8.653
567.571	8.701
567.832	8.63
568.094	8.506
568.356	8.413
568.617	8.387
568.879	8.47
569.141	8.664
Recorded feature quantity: -0.06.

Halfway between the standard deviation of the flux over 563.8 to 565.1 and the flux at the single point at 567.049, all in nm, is 4.28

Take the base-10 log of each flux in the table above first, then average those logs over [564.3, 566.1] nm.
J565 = 0.932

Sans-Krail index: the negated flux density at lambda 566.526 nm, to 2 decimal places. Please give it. -8.26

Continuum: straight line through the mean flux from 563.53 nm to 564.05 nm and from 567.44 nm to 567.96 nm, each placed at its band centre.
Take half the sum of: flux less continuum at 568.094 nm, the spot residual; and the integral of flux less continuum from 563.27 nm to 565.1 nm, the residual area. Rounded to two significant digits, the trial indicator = -0.12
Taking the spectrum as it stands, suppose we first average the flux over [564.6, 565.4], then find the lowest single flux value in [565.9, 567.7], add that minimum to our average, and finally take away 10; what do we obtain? 6.88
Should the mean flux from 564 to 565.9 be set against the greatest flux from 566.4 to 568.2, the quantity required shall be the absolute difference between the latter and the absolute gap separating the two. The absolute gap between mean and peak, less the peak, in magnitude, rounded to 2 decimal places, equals 8.62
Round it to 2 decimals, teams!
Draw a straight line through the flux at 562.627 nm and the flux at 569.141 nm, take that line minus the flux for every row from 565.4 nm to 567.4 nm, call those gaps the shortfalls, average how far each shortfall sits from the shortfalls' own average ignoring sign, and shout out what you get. 0.14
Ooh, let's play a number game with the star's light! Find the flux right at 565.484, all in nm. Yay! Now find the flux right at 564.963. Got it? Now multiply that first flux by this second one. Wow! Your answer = 74.9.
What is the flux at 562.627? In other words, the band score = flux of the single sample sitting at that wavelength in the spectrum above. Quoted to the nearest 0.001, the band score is 8.500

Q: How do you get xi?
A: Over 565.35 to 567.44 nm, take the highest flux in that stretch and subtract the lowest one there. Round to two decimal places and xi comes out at 0.46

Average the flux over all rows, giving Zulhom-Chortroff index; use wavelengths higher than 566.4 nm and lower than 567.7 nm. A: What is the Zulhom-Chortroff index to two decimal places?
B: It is 8.50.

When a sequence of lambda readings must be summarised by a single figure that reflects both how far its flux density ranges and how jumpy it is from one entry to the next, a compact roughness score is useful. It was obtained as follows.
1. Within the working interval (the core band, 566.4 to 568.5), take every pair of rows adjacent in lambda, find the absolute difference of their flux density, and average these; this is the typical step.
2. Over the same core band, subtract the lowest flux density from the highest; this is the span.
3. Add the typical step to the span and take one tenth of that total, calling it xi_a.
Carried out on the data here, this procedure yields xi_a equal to 0.054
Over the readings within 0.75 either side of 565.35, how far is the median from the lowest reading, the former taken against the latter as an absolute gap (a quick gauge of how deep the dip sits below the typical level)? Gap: 0.4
